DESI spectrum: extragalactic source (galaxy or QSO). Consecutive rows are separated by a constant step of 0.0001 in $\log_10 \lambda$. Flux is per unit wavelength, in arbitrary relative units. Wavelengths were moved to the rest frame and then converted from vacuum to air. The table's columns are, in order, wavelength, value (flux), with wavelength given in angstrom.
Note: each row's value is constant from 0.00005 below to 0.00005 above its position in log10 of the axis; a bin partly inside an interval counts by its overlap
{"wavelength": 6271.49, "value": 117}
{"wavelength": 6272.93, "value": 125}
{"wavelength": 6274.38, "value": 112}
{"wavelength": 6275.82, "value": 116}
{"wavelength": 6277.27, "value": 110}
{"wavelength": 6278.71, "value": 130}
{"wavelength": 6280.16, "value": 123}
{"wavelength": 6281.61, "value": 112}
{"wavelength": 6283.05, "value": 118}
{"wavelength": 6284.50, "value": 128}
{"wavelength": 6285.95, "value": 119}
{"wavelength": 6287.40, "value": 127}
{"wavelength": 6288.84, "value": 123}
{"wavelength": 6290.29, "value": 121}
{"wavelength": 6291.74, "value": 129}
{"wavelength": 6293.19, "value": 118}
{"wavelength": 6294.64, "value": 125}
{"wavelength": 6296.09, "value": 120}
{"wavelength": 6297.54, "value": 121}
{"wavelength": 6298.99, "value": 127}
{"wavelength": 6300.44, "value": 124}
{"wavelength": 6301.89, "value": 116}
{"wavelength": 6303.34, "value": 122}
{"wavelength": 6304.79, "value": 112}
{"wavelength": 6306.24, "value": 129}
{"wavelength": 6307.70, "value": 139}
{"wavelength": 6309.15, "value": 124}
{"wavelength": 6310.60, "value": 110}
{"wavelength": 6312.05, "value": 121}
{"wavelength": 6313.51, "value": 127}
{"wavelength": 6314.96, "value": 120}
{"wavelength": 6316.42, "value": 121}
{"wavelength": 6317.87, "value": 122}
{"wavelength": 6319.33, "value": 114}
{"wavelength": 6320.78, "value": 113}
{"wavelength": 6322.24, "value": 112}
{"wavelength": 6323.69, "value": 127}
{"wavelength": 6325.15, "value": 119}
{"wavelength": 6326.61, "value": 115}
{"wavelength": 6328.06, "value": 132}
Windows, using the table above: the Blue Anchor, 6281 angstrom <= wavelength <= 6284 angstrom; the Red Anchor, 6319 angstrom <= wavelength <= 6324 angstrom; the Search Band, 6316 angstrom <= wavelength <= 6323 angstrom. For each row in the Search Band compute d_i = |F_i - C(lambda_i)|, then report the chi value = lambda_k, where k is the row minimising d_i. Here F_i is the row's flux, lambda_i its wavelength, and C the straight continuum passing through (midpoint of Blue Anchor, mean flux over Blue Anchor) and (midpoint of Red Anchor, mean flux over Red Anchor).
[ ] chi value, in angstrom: 6319.33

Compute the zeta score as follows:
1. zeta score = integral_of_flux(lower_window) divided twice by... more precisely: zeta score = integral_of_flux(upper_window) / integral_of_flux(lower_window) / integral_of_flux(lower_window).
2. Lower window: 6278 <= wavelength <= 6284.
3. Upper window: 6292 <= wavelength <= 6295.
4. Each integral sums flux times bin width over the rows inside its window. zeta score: 0.0007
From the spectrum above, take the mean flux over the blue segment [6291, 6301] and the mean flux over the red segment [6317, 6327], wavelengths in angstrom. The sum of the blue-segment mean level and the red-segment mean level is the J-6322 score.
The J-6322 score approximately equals 241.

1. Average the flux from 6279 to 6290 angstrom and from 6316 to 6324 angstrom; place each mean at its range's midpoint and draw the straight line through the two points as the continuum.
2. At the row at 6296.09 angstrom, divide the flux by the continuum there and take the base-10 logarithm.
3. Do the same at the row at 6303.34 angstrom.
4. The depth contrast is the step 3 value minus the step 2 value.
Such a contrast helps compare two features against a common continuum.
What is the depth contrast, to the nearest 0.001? 0.010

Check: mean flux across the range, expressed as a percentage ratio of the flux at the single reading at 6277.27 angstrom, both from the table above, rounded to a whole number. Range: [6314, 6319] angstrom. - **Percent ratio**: 110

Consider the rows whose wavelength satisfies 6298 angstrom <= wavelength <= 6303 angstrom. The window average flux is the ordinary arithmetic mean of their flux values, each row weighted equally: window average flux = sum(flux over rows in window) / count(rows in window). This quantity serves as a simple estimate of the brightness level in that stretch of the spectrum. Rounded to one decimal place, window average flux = 122.3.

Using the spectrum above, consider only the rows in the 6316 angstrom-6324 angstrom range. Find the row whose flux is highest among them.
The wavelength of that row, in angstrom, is 6323.69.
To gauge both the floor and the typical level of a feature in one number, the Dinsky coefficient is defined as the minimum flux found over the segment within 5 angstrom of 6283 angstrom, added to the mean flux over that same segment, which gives 234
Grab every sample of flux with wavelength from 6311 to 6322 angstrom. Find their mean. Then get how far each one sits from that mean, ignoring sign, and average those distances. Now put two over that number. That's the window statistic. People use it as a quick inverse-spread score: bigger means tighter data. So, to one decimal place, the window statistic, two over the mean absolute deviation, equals 0.6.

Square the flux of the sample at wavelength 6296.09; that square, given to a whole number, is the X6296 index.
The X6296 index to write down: 14400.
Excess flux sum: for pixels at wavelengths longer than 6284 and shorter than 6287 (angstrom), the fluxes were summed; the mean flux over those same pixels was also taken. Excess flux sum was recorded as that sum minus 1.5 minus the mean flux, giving 122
